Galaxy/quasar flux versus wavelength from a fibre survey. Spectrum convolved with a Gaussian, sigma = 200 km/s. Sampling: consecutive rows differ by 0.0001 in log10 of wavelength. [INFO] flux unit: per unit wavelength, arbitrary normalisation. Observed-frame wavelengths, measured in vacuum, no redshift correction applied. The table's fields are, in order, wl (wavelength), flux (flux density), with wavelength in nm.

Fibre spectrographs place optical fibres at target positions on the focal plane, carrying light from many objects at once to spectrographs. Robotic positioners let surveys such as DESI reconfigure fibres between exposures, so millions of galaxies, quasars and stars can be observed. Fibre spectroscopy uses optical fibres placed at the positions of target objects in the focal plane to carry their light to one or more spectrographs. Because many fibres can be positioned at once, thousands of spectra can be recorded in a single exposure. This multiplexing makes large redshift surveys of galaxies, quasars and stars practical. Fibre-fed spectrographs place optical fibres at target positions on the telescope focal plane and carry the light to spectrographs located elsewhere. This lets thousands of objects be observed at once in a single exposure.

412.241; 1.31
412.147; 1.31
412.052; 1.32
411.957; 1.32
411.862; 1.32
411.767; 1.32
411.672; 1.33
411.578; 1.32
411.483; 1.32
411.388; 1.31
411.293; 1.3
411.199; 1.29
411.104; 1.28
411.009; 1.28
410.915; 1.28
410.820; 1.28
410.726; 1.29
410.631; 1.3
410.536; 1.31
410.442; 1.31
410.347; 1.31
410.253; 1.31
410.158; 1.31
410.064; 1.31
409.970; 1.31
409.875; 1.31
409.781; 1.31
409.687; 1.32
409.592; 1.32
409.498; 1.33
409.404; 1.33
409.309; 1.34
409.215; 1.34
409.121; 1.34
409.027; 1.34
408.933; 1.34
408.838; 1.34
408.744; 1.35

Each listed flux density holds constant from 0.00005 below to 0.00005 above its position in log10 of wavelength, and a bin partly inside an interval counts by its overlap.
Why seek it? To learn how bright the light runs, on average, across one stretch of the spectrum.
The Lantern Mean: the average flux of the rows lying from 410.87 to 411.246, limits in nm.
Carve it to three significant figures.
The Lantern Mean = 1.28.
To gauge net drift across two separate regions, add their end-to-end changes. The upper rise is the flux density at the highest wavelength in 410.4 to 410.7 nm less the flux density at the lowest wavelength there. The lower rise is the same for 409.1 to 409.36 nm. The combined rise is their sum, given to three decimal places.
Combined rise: -0.010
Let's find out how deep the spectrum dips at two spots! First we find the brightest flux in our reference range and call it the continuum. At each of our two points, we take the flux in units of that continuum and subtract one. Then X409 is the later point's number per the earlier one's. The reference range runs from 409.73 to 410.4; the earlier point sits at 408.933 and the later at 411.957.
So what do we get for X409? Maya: 0.33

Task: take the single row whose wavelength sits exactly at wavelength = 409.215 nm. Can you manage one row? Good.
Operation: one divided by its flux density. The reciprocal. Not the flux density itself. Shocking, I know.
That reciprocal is 0.746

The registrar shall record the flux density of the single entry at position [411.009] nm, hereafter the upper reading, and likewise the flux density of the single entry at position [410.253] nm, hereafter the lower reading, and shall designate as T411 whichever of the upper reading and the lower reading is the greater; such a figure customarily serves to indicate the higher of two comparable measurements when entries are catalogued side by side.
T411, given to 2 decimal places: 1.31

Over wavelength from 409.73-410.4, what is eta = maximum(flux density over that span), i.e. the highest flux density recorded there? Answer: 1.31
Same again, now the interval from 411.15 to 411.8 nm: 1.33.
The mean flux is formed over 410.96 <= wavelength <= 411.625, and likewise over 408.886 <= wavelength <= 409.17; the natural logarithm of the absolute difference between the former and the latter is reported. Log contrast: -3.2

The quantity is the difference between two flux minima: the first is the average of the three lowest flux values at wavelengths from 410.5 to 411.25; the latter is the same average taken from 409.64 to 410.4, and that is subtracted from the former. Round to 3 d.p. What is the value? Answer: -0.030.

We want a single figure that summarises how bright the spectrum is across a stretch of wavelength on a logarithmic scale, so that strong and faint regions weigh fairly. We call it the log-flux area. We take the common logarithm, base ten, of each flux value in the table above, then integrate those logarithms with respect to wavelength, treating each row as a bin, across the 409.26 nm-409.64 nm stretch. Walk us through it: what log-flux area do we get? 0.047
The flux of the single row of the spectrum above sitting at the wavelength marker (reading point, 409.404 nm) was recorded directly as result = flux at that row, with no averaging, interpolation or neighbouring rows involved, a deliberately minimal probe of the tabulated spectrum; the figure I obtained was 1.33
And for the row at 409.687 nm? 1.32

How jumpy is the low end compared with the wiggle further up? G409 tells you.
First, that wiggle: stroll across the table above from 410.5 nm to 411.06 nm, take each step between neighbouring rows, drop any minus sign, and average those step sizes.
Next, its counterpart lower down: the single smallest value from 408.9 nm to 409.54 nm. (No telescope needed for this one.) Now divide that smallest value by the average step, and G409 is 222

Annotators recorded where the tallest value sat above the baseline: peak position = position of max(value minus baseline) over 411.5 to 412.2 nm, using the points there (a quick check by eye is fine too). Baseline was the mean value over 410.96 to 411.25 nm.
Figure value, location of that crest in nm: 411.672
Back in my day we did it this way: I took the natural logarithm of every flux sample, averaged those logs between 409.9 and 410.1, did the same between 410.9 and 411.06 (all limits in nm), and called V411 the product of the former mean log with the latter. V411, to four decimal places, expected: 0.0667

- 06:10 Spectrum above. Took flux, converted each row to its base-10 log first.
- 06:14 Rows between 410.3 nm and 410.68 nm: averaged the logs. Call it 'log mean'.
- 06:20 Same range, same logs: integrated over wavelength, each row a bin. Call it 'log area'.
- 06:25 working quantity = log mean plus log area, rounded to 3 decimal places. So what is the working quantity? 0.160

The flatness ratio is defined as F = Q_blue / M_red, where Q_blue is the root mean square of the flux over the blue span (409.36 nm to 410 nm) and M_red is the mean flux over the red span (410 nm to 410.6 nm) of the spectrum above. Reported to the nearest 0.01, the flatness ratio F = 1.01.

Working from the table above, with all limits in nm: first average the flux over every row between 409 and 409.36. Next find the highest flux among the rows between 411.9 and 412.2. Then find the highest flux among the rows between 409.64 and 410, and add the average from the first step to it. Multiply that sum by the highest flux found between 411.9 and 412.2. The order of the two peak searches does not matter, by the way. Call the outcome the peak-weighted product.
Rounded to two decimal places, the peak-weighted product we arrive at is 3.51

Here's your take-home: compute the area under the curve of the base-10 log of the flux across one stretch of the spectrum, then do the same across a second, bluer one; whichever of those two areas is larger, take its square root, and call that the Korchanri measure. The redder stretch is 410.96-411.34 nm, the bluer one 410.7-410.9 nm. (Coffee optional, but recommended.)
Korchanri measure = 0.204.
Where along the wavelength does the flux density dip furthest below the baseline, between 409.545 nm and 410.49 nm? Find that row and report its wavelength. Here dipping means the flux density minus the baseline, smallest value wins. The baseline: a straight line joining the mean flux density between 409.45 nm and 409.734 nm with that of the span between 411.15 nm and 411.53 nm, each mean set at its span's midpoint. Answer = 409.781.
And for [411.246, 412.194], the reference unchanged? 411.293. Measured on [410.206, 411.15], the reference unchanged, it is 410.820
